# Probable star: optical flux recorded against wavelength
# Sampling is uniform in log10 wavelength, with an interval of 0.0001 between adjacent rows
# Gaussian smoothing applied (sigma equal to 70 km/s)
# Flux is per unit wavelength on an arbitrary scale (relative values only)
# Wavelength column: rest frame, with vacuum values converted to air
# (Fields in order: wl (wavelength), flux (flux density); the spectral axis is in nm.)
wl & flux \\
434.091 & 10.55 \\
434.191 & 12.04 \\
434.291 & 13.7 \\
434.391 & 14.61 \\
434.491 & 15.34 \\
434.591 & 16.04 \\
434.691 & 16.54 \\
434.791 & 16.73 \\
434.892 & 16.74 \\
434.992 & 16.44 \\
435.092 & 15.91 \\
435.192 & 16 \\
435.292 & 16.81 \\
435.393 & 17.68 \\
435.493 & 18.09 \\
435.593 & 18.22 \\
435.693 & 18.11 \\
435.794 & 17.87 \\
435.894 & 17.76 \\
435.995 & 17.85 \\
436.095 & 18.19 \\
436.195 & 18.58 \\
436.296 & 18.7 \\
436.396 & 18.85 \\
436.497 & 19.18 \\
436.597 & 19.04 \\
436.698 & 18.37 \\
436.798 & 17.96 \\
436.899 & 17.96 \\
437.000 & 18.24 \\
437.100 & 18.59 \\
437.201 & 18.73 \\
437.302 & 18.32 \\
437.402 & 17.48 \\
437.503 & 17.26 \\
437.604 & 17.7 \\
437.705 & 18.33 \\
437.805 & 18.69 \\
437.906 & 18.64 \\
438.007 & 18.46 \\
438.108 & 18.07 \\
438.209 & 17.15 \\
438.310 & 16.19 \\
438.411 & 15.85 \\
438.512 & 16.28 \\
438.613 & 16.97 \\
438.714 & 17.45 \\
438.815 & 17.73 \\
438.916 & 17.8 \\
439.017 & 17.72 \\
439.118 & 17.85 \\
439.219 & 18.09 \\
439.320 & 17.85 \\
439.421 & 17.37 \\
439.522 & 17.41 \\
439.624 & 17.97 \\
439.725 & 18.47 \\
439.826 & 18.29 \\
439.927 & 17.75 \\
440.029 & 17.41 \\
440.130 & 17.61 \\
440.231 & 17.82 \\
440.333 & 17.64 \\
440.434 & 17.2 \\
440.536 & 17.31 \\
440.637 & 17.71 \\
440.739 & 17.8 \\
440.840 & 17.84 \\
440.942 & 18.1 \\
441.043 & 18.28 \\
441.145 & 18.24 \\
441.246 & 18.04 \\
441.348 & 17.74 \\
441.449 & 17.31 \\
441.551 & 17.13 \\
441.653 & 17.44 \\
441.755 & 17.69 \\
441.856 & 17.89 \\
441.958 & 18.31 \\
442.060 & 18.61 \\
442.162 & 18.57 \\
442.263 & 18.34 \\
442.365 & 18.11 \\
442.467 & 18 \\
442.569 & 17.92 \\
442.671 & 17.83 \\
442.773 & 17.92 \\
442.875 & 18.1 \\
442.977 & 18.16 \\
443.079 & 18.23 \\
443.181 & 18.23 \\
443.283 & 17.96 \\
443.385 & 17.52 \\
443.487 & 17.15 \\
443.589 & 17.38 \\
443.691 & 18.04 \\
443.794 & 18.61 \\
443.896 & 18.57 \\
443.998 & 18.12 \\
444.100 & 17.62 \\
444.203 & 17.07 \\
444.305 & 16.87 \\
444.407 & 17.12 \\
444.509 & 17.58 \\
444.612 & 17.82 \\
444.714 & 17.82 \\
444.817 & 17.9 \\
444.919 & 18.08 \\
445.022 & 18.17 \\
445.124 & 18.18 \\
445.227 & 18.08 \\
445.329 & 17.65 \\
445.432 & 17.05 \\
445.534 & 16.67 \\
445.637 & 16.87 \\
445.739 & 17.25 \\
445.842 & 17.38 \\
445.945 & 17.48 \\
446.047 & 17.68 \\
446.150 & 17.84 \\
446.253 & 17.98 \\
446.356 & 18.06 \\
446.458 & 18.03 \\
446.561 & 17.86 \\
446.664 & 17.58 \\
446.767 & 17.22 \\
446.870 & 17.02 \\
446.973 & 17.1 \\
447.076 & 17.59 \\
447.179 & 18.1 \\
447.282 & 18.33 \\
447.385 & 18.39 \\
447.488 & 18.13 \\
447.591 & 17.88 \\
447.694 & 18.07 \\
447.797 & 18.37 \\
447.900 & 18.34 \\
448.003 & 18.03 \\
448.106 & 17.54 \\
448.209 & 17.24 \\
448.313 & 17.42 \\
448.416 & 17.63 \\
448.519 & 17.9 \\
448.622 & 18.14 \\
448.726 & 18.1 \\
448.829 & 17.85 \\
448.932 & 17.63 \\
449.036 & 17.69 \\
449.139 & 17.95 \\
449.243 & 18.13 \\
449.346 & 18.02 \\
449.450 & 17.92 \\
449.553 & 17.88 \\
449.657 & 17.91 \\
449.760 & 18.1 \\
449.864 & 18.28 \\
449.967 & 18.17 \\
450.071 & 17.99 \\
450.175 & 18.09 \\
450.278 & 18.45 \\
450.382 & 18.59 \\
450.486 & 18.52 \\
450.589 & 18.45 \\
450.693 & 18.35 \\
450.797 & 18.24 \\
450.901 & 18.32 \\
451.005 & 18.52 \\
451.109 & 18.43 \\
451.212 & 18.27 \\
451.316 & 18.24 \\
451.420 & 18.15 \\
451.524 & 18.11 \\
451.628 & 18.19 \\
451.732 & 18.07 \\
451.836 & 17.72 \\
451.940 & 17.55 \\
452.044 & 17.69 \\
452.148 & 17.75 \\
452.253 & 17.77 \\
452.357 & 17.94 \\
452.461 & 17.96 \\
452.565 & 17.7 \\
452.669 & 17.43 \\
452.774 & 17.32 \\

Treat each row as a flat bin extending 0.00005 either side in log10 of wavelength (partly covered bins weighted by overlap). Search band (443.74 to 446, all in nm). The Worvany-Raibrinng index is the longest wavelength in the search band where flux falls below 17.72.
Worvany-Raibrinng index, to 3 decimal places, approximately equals 445.945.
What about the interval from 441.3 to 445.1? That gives 444.509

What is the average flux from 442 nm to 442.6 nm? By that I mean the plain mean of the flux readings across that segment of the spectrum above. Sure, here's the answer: 18.3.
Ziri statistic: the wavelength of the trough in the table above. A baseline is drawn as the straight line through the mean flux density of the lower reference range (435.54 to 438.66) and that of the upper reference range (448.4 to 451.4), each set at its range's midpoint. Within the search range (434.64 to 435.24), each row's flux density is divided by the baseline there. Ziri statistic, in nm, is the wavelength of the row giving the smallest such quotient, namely 435.092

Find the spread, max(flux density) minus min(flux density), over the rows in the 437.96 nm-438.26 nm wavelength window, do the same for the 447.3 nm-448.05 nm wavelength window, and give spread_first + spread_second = 1.8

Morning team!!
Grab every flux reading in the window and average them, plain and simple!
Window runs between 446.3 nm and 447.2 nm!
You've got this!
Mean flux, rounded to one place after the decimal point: 17.6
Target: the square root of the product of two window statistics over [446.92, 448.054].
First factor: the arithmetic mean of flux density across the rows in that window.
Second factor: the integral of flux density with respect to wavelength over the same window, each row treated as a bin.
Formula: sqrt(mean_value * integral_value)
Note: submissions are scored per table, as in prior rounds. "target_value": 19.2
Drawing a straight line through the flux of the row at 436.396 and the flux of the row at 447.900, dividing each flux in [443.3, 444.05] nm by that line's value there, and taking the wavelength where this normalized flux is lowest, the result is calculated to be 443.487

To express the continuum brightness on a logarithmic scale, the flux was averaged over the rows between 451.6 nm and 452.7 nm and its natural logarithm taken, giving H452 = 2.88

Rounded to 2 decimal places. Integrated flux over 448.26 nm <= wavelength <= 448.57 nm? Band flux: 5.47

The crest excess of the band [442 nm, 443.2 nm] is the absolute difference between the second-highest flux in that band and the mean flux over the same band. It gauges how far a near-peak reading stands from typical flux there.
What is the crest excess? 0.40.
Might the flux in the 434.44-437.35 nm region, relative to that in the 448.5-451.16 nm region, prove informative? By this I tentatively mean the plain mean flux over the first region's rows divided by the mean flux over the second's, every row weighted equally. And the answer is 0.97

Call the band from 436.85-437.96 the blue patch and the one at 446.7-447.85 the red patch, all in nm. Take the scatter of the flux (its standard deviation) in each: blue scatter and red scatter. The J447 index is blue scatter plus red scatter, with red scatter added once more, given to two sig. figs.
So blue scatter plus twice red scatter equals 1.5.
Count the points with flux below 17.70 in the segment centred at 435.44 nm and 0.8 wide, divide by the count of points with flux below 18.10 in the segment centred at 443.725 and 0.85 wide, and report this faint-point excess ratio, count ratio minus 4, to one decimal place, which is -3.2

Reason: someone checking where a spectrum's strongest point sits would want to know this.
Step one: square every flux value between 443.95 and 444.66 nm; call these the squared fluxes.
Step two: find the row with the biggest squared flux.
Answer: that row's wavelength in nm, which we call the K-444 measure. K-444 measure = 443.998 nm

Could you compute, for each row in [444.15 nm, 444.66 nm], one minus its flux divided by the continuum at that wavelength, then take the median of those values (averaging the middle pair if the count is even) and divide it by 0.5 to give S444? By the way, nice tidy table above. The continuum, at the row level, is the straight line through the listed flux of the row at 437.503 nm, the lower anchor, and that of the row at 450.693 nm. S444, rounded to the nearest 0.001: 0.080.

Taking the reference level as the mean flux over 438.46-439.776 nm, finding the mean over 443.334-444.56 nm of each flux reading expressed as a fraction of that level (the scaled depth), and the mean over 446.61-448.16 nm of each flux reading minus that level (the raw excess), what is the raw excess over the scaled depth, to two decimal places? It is 0.23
